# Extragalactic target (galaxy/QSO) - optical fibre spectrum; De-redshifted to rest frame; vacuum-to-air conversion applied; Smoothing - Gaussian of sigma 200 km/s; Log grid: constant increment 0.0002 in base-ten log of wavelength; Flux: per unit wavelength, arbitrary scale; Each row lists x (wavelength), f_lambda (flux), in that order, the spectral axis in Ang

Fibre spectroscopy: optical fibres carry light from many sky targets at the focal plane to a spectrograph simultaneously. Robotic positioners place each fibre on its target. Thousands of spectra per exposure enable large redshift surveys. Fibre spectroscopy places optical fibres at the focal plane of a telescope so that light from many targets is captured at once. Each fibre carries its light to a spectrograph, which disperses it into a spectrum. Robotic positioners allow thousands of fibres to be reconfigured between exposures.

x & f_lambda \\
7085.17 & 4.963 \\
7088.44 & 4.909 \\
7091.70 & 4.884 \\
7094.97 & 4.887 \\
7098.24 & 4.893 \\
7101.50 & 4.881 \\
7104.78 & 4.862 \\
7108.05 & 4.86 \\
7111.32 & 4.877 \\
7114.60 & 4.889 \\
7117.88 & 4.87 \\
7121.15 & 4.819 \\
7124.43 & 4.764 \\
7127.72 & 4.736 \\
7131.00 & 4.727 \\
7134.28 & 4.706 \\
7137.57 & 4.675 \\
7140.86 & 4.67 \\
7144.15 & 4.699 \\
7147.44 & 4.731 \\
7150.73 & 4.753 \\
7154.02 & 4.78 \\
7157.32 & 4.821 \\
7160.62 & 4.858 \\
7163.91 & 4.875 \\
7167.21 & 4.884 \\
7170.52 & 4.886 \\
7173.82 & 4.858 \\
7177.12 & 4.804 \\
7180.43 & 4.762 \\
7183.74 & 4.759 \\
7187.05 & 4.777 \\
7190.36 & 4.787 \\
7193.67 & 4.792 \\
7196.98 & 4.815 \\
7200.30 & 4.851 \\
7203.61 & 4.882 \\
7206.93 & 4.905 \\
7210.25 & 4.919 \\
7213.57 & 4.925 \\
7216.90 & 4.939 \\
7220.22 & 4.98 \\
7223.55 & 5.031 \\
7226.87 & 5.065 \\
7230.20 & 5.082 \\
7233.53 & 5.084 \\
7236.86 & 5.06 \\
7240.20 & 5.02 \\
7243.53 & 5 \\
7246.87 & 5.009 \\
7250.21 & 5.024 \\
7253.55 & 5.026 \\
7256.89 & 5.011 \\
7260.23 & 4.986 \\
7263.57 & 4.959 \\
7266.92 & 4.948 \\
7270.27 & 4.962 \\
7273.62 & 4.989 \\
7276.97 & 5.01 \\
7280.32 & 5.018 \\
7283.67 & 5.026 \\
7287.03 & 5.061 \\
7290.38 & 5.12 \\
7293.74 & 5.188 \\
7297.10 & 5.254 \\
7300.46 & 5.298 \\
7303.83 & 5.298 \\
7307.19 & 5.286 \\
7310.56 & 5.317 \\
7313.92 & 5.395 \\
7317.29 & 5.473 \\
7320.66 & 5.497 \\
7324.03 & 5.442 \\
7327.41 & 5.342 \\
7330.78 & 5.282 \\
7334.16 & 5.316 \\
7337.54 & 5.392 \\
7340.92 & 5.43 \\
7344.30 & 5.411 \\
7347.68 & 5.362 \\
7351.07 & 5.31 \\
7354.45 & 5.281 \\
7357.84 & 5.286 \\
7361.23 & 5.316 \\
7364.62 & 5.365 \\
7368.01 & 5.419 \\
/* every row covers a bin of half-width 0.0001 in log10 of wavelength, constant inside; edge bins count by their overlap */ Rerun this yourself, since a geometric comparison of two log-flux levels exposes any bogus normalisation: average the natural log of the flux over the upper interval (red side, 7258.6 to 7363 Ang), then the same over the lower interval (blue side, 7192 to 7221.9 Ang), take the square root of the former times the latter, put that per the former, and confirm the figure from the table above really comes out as 0.979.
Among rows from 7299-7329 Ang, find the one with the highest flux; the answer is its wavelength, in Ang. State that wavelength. 7320.66 Ang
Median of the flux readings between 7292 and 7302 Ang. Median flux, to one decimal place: 5.3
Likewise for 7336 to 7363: 5.3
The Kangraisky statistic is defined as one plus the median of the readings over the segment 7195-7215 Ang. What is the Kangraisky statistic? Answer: 5.89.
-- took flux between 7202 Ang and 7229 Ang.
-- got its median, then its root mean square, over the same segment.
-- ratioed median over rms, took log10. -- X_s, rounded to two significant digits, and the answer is -0.0021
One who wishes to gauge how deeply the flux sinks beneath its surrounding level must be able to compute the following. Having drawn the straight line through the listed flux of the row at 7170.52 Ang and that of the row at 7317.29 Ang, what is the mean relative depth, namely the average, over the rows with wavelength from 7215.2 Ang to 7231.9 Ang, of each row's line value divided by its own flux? 1.016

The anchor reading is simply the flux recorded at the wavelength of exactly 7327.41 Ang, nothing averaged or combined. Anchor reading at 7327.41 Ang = 5.342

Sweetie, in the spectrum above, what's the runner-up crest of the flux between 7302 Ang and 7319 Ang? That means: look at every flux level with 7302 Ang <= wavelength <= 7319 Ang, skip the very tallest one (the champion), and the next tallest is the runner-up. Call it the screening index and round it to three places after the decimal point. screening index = 5.395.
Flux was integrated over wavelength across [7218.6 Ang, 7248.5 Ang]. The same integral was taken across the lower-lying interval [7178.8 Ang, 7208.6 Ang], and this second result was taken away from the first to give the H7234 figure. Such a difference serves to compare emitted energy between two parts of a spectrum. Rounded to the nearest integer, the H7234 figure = 7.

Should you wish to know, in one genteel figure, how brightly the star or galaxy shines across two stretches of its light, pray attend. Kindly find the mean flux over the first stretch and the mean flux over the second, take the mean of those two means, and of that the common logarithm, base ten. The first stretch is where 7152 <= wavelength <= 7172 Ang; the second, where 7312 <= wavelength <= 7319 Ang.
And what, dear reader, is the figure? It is 0.711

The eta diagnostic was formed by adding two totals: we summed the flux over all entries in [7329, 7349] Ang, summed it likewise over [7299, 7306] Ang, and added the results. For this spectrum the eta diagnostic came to 43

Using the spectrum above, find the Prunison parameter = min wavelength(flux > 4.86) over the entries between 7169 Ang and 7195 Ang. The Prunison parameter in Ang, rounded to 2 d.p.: 7170.52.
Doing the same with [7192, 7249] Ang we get 7203.61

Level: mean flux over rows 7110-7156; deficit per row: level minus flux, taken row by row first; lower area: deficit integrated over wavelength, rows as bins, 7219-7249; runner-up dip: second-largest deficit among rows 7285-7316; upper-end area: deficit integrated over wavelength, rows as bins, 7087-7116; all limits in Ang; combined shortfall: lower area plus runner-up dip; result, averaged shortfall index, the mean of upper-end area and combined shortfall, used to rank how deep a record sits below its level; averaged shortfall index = -6.0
